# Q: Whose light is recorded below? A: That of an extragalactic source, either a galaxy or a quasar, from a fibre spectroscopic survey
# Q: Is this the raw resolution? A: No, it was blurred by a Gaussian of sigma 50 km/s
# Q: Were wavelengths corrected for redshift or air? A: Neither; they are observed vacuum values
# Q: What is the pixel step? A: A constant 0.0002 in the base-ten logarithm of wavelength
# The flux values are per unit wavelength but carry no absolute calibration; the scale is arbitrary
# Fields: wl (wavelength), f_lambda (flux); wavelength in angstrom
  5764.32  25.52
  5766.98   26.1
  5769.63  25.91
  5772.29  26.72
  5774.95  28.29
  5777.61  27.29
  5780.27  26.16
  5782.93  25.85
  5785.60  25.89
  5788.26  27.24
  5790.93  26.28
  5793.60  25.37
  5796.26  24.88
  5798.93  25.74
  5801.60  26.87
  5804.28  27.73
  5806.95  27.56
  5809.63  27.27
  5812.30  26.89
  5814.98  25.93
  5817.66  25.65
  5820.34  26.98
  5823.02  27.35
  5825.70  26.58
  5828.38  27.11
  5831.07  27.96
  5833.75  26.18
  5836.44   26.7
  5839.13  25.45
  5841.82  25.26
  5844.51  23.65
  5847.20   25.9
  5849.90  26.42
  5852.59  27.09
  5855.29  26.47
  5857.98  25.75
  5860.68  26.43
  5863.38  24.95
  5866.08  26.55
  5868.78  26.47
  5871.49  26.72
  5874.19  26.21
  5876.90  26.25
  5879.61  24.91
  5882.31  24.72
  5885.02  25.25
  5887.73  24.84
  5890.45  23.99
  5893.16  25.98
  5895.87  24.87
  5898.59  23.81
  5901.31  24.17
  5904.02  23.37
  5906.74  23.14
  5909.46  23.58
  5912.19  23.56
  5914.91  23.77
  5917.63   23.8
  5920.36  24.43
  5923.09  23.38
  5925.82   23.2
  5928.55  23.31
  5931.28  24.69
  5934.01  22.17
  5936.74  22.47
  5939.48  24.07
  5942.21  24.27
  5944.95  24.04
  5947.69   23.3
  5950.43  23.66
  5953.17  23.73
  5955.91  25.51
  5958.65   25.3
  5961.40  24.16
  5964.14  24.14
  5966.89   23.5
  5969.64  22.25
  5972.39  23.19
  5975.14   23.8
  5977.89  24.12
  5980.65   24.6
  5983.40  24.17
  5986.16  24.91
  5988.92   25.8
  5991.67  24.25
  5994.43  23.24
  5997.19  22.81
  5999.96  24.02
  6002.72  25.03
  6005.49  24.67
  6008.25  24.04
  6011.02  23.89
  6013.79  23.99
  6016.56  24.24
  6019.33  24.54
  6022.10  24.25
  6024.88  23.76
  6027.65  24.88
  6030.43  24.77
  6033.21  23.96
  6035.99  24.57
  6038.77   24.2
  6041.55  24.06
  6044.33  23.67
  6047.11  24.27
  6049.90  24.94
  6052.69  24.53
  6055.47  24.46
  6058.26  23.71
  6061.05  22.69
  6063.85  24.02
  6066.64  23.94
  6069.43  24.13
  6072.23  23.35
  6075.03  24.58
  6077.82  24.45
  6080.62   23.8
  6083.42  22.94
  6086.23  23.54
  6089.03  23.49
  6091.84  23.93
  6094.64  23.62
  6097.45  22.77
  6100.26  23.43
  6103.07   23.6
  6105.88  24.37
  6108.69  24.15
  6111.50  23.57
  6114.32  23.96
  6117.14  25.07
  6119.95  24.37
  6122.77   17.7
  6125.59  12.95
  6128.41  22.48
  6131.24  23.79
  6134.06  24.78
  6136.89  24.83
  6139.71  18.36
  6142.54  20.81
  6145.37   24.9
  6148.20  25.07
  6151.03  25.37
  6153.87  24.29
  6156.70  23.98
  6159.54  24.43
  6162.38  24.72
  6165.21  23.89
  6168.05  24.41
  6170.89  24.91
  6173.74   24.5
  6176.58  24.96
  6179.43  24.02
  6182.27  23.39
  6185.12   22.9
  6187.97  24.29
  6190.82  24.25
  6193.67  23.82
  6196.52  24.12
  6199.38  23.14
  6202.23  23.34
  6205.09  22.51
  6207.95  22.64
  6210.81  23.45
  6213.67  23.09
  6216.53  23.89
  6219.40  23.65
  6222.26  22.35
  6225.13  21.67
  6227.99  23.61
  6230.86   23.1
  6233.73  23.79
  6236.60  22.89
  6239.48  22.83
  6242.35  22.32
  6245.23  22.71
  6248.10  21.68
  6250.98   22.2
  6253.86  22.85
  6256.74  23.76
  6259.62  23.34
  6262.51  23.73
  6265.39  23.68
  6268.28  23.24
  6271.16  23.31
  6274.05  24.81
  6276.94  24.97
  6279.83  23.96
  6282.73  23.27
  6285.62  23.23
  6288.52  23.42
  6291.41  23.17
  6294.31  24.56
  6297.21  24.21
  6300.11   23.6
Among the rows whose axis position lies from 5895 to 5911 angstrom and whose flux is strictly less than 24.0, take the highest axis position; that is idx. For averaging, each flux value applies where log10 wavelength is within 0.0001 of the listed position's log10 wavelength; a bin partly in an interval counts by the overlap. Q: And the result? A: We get 5909.46 angstrom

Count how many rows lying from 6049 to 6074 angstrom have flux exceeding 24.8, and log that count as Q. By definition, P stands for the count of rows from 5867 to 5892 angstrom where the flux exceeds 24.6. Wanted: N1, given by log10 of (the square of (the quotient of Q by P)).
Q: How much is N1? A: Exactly -1.81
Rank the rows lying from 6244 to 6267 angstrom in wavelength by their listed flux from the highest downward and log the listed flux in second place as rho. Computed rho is 23.73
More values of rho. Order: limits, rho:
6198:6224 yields 23.65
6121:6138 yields 24.78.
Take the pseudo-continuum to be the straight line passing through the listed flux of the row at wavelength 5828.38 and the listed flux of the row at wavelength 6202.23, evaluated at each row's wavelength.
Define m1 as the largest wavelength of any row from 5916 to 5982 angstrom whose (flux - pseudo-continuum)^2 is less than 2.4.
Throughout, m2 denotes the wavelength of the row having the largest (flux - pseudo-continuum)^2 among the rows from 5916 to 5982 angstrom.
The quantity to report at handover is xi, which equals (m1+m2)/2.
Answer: 5957.3 angstrom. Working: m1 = 5980.65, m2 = 5934.01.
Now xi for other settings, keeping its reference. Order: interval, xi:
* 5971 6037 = 6016.6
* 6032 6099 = 6077.8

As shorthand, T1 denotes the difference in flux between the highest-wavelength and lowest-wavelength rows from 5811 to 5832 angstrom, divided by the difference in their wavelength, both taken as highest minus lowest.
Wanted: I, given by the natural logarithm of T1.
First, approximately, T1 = 0.06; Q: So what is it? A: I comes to -2.9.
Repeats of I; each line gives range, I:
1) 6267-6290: -4.7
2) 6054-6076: -5.1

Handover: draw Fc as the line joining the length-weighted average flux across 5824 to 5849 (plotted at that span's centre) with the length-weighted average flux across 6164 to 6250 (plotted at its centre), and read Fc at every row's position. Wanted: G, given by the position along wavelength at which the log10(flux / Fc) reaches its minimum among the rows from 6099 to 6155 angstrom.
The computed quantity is 6125.59 angstrom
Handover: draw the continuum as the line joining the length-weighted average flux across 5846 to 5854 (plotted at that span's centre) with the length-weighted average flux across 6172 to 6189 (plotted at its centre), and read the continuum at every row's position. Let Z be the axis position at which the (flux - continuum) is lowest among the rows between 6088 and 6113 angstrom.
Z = 6097.45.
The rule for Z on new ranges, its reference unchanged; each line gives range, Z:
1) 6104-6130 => 6125.59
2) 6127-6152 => 6139.71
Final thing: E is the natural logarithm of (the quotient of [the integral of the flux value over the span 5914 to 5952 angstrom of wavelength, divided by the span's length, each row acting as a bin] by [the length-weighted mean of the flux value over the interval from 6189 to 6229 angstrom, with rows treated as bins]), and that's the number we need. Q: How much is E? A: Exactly 0.015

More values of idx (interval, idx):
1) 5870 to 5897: 5890.45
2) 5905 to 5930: 5928.55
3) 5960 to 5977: 5975.14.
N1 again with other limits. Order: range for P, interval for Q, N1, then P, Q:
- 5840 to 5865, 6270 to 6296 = -1.20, 8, 2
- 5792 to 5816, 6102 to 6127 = -1.91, 9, 1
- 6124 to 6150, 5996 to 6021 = -1.20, 4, 1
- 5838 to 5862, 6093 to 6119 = -1.81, 8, 1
